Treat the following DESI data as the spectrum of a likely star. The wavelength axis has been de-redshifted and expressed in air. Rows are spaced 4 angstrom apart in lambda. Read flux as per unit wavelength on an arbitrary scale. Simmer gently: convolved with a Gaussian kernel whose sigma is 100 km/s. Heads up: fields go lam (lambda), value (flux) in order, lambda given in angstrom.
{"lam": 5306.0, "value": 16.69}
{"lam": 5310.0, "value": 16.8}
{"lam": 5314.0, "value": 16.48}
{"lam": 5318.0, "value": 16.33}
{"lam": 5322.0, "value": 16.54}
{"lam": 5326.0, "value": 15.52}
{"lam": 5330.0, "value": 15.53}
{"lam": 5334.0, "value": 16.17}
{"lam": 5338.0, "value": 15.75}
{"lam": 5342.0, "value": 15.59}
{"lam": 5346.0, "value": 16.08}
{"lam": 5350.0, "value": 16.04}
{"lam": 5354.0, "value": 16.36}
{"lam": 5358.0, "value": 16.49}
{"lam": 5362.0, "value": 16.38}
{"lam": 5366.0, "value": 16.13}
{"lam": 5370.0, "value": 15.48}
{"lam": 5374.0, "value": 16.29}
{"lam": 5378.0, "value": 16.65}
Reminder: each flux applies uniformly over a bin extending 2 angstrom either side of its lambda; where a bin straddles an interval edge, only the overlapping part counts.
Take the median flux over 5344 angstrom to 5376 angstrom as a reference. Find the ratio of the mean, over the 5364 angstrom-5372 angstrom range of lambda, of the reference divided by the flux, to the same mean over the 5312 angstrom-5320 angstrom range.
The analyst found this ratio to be 1.04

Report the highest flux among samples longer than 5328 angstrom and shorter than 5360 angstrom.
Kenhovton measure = 16.49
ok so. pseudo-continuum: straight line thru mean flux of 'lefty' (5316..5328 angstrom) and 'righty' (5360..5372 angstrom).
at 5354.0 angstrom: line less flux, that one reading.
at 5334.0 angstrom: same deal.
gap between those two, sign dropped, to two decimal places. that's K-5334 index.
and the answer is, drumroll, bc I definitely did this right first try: 0.25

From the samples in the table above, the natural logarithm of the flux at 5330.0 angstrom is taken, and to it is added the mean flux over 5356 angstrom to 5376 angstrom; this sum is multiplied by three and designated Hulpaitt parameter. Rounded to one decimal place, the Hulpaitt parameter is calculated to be 56.7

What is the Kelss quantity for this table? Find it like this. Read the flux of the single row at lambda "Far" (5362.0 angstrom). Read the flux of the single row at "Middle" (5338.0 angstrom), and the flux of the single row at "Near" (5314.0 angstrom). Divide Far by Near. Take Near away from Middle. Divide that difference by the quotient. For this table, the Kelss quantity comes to -0.73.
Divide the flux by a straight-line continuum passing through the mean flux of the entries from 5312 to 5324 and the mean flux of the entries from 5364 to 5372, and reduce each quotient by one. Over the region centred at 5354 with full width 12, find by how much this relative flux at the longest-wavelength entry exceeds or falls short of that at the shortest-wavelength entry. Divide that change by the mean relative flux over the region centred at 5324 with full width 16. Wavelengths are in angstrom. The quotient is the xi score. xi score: -1.4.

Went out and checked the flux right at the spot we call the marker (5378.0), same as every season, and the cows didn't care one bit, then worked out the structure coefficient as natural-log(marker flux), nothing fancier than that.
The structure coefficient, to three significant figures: 2.81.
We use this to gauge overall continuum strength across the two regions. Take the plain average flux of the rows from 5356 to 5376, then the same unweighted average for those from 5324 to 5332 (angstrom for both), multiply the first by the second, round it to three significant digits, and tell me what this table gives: 251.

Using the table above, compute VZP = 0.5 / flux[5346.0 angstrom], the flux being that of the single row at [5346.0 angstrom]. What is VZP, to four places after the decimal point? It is 0.0311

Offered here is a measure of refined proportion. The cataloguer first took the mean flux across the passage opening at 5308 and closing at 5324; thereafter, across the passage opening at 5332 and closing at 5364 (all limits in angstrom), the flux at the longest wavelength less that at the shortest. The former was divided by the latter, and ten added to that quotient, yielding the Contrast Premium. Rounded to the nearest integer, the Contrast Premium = 89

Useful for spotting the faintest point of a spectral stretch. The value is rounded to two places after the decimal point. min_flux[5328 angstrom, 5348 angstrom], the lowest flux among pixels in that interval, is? 15.53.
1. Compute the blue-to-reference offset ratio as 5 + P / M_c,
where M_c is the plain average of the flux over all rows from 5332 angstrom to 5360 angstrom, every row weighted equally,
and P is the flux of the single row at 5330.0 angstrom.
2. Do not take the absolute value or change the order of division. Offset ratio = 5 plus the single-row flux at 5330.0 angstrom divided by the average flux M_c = 5.97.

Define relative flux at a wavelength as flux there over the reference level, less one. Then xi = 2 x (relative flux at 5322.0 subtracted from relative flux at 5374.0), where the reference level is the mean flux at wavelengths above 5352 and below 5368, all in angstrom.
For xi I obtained -0.03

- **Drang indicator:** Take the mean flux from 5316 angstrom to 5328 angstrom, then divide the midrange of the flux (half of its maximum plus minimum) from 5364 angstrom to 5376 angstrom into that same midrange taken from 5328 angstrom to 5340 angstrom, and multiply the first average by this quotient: 16.1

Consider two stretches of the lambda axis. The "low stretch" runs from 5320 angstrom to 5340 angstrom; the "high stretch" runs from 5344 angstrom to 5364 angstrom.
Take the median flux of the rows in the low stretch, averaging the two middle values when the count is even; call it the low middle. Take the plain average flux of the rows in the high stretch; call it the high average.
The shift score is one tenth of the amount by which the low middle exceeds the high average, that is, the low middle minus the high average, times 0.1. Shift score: -0.052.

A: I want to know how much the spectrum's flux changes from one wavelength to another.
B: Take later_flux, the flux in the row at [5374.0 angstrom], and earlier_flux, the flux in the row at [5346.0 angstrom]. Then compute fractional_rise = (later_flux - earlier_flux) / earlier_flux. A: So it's 0.013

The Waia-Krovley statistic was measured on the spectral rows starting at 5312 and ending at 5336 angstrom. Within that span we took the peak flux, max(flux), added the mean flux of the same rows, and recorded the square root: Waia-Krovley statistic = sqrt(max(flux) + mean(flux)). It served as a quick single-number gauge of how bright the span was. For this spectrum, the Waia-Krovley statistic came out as 5.71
